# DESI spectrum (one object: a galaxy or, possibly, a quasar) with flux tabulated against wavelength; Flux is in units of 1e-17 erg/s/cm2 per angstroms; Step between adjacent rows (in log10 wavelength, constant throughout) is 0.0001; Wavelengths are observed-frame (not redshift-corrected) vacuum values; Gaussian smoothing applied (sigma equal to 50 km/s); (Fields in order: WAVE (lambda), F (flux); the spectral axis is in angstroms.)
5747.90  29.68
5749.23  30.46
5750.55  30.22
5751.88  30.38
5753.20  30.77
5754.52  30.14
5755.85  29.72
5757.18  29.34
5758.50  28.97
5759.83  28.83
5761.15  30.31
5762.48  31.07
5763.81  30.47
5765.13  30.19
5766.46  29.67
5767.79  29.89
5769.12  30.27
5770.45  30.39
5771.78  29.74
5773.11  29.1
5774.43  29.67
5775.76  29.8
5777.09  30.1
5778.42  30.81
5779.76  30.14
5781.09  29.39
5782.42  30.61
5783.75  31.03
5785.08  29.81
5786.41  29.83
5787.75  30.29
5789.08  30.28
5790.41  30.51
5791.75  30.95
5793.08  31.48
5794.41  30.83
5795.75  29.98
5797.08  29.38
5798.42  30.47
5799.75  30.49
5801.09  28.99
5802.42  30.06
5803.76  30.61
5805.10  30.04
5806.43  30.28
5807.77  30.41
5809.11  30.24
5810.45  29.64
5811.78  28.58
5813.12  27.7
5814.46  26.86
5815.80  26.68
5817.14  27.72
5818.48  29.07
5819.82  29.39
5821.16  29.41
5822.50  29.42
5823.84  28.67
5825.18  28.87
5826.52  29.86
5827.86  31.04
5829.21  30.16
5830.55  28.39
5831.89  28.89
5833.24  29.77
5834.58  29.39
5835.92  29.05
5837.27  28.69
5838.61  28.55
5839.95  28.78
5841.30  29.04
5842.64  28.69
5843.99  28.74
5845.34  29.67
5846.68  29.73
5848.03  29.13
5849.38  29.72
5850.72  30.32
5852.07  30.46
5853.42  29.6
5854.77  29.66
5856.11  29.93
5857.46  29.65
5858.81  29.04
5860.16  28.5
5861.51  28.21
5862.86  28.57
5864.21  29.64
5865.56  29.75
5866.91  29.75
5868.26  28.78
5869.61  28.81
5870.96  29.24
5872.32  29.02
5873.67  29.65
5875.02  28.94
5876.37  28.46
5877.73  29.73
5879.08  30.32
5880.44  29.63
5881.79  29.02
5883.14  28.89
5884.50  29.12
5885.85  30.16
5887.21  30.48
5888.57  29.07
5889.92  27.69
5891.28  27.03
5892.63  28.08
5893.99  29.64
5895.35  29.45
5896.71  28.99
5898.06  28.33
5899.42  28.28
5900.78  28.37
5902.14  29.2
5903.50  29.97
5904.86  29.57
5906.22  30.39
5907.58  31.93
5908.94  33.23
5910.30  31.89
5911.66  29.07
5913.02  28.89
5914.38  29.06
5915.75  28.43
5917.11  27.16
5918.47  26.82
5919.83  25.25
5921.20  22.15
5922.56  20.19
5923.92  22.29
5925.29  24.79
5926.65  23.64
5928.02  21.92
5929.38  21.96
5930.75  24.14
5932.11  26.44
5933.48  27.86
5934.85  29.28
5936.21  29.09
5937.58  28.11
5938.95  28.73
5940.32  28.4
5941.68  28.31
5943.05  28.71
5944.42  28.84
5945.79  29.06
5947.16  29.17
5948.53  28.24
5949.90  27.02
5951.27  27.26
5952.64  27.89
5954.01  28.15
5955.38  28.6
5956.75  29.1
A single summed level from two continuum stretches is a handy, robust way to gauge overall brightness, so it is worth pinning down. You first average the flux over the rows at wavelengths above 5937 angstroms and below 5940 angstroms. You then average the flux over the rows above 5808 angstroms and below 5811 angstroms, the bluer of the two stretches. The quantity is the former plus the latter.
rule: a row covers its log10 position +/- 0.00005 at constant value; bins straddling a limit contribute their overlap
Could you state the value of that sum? 58.4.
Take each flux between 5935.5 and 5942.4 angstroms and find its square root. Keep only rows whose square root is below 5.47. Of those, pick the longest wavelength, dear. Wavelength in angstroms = 5941.68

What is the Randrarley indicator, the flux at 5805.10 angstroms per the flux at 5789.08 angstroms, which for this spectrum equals 0.992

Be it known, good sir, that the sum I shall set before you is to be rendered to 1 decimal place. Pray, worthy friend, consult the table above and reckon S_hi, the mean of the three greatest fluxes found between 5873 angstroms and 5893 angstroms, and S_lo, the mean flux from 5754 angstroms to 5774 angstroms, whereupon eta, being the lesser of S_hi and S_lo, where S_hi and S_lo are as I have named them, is 29.9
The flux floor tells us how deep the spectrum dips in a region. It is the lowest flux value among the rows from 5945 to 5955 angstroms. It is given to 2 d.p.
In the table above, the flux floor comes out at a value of 27.02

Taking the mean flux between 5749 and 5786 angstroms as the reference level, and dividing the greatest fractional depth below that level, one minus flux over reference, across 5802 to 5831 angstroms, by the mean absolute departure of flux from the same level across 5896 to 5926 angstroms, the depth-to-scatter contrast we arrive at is 0.040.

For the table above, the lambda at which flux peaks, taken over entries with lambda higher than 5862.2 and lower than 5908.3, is 5907.58 angstroms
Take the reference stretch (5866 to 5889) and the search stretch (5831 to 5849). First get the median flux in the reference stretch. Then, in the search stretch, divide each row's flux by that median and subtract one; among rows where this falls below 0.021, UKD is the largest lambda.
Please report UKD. 5848.03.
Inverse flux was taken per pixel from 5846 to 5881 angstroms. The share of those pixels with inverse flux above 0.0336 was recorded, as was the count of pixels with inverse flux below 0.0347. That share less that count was -19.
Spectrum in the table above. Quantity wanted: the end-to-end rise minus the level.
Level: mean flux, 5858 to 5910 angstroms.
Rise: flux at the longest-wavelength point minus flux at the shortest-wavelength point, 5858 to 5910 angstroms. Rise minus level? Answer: -25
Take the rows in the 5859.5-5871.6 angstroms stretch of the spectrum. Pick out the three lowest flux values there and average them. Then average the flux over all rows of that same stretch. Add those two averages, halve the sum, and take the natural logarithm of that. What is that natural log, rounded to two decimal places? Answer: 3.36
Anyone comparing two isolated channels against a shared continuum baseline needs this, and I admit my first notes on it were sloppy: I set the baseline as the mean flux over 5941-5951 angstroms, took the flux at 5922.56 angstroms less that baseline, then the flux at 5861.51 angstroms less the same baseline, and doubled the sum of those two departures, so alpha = -17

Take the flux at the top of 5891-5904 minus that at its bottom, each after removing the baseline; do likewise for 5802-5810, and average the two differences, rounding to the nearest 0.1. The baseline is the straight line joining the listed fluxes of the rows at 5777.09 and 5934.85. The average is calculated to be 1.6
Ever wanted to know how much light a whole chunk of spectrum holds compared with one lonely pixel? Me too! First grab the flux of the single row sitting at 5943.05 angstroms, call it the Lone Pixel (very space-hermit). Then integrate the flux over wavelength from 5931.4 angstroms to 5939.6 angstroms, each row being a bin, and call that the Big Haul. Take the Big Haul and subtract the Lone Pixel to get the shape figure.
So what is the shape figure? 203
